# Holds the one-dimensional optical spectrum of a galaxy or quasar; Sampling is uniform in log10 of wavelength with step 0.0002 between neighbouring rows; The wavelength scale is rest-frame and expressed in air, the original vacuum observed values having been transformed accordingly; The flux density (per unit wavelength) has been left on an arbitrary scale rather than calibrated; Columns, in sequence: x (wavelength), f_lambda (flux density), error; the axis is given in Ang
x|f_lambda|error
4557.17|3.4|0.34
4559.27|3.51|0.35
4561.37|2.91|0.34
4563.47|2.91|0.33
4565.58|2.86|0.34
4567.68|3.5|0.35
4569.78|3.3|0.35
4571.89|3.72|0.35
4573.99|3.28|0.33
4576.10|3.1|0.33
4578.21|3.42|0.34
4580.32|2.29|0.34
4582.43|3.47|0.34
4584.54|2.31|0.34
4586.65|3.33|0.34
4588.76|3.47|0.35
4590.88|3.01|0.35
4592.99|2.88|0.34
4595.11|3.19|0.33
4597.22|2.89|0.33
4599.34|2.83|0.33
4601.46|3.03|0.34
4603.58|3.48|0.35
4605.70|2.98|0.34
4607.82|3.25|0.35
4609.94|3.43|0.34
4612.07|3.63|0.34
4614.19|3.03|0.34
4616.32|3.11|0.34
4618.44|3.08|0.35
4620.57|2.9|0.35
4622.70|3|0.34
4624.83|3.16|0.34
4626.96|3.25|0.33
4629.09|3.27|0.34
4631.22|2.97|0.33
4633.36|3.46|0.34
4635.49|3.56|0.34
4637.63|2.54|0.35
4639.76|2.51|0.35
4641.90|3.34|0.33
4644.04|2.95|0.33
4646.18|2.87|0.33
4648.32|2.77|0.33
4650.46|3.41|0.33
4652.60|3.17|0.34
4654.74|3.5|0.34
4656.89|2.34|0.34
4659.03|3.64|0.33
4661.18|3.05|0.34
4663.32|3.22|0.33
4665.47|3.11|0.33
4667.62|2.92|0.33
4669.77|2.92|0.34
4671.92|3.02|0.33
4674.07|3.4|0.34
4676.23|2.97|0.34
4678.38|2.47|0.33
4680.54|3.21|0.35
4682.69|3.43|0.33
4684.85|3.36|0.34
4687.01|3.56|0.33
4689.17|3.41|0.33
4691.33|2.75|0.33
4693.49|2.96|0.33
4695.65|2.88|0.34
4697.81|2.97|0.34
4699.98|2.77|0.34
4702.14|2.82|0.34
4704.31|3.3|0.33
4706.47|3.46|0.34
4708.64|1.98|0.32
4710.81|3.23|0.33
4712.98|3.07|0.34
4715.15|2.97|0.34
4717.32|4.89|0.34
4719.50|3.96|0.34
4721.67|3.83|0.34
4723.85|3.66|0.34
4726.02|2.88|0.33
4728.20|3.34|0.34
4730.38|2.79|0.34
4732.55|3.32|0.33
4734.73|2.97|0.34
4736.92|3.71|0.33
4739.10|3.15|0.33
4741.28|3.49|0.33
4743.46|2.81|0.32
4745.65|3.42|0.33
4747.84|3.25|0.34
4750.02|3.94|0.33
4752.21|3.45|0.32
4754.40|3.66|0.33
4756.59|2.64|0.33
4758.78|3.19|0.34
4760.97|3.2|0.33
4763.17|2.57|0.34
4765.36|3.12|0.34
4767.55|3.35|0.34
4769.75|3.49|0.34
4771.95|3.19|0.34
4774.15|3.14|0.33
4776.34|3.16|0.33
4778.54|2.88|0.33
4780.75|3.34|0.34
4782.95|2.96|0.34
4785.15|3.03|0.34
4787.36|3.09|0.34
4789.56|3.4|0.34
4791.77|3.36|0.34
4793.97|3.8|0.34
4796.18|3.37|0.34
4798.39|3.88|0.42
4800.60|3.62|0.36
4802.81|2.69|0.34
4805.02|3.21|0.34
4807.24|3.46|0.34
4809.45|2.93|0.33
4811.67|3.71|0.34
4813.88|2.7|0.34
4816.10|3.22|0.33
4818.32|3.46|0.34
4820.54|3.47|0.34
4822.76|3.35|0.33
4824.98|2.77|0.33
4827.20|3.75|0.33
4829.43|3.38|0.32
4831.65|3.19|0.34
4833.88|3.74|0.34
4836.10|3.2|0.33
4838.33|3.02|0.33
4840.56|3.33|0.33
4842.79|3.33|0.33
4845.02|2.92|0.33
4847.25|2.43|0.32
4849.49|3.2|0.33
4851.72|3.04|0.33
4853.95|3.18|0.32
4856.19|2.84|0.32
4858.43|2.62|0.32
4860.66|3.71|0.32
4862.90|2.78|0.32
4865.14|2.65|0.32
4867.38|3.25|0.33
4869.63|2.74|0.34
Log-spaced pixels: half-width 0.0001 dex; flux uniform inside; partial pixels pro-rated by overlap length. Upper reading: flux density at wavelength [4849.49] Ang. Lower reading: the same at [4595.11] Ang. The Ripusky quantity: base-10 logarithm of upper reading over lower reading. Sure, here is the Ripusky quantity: 0.00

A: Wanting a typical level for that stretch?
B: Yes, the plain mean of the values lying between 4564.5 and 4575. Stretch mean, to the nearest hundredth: 3.33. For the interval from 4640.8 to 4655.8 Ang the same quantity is 3.14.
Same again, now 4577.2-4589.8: 3.05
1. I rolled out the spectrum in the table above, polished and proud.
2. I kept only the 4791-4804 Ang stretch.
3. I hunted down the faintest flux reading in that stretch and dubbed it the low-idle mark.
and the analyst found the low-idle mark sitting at 2.69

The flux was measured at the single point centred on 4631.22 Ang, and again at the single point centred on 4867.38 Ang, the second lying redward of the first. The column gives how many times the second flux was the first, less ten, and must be -8.9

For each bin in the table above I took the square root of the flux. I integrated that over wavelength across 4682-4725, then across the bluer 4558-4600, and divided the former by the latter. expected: 1.05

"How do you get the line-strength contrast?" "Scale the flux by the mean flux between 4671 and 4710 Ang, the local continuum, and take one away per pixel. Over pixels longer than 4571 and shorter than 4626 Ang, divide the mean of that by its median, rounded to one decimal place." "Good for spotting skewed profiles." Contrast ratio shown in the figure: 1.3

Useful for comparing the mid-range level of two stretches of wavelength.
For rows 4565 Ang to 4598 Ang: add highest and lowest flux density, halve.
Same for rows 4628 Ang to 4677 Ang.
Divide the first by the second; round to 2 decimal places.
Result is 1.01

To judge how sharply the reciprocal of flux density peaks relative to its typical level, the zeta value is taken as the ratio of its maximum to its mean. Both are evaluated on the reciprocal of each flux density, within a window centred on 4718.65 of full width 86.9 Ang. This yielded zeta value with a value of 1.59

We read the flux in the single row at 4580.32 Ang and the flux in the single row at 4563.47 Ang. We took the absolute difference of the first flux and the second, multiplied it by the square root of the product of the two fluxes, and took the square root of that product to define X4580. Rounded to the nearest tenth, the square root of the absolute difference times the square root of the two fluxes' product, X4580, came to 1.3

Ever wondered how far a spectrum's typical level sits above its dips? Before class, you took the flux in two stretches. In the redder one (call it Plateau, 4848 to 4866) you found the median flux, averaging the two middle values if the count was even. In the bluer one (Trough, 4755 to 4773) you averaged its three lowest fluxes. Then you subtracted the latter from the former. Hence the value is 0.16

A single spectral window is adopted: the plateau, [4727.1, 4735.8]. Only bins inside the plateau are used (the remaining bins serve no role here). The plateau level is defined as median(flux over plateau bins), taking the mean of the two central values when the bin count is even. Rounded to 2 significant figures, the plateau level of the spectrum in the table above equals 3.1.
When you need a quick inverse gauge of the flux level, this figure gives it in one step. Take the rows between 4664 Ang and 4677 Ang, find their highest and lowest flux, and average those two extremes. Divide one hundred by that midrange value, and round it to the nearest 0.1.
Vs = 31.6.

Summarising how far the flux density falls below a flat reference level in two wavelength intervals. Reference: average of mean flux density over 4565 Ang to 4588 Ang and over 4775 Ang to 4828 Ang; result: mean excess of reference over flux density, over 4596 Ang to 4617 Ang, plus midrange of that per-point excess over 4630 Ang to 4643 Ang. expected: 0.22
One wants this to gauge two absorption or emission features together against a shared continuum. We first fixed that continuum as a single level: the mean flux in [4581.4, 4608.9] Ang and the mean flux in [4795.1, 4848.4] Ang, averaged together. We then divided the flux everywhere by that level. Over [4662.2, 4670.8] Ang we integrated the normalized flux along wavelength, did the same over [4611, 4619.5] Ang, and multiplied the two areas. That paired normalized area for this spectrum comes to 71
